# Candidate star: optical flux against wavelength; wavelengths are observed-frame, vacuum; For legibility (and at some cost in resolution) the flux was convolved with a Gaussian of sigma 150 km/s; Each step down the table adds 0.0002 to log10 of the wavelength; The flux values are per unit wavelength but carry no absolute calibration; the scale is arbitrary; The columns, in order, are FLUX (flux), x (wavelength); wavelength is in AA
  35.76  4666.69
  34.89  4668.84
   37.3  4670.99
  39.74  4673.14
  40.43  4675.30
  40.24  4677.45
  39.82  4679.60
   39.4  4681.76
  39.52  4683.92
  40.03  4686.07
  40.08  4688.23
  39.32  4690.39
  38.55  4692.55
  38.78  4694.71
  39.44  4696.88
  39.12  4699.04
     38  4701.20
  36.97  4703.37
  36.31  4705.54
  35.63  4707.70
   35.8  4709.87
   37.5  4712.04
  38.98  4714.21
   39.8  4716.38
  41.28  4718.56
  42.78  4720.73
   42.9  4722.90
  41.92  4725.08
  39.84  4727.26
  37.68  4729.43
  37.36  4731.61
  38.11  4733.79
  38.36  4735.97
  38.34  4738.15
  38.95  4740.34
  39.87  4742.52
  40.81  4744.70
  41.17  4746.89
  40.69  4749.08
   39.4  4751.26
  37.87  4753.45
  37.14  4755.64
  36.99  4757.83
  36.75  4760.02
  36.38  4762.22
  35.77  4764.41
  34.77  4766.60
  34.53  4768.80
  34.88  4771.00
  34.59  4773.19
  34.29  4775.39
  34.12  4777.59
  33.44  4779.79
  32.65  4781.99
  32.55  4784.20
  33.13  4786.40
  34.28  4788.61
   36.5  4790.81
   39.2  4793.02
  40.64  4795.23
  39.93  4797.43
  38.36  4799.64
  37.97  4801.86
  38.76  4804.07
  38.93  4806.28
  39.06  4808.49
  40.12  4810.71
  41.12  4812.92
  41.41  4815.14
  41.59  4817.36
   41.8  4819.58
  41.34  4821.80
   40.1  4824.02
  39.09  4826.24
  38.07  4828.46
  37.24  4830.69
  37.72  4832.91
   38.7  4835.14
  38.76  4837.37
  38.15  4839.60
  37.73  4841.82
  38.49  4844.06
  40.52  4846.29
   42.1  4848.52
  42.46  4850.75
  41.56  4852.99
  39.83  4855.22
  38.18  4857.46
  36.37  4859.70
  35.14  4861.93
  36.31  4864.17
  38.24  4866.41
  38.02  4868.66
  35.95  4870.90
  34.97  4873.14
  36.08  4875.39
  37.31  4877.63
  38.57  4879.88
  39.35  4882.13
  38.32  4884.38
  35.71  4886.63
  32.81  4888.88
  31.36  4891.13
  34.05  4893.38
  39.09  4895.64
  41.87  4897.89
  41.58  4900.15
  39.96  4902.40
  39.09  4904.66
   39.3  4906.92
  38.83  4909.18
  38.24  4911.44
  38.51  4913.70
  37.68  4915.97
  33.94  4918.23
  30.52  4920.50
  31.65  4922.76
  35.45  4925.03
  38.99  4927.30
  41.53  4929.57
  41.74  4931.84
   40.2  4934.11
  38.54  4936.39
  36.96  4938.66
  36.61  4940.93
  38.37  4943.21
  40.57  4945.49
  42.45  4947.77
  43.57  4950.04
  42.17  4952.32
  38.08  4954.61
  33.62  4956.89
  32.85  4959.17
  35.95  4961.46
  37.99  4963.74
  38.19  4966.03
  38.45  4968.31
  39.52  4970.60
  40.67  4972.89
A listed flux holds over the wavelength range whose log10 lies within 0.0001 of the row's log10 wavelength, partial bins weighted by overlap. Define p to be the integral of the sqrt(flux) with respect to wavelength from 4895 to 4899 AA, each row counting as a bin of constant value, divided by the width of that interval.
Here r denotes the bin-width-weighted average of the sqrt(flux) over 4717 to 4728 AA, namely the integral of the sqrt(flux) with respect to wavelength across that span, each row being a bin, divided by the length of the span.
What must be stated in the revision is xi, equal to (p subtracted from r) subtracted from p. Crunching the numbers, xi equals 6.31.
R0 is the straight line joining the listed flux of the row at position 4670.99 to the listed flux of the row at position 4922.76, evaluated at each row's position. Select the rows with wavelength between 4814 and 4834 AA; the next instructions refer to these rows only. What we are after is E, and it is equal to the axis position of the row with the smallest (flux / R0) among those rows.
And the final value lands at 4830.69 AA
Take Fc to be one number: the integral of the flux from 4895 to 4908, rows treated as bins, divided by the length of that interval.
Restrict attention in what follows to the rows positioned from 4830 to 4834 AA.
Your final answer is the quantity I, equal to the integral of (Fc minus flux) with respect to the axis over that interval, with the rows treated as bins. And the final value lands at 11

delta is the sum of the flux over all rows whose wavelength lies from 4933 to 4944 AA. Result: 191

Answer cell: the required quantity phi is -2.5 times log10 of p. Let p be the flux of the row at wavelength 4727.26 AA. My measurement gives -4.00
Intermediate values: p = 39.84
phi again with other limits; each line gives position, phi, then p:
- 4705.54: -3.90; 36.31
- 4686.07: -4.01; 40.03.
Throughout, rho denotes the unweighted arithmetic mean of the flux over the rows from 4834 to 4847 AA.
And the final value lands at 38.7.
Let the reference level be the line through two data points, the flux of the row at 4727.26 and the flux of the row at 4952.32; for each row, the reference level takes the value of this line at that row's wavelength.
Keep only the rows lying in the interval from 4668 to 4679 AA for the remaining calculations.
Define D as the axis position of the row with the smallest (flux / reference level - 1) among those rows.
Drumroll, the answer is 4668.84 AA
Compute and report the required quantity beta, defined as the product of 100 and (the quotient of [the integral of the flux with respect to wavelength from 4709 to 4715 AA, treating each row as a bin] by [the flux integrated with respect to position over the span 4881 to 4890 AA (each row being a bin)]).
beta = 68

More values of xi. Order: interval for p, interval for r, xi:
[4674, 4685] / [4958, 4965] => 6.66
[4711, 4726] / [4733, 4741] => 6.57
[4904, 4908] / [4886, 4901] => 6.48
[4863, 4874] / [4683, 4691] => 5.81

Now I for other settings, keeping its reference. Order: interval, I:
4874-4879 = 18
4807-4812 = 3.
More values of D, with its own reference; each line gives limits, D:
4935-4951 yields 4940.93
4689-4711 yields 4707.70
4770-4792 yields 4784.20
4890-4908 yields 4891.13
